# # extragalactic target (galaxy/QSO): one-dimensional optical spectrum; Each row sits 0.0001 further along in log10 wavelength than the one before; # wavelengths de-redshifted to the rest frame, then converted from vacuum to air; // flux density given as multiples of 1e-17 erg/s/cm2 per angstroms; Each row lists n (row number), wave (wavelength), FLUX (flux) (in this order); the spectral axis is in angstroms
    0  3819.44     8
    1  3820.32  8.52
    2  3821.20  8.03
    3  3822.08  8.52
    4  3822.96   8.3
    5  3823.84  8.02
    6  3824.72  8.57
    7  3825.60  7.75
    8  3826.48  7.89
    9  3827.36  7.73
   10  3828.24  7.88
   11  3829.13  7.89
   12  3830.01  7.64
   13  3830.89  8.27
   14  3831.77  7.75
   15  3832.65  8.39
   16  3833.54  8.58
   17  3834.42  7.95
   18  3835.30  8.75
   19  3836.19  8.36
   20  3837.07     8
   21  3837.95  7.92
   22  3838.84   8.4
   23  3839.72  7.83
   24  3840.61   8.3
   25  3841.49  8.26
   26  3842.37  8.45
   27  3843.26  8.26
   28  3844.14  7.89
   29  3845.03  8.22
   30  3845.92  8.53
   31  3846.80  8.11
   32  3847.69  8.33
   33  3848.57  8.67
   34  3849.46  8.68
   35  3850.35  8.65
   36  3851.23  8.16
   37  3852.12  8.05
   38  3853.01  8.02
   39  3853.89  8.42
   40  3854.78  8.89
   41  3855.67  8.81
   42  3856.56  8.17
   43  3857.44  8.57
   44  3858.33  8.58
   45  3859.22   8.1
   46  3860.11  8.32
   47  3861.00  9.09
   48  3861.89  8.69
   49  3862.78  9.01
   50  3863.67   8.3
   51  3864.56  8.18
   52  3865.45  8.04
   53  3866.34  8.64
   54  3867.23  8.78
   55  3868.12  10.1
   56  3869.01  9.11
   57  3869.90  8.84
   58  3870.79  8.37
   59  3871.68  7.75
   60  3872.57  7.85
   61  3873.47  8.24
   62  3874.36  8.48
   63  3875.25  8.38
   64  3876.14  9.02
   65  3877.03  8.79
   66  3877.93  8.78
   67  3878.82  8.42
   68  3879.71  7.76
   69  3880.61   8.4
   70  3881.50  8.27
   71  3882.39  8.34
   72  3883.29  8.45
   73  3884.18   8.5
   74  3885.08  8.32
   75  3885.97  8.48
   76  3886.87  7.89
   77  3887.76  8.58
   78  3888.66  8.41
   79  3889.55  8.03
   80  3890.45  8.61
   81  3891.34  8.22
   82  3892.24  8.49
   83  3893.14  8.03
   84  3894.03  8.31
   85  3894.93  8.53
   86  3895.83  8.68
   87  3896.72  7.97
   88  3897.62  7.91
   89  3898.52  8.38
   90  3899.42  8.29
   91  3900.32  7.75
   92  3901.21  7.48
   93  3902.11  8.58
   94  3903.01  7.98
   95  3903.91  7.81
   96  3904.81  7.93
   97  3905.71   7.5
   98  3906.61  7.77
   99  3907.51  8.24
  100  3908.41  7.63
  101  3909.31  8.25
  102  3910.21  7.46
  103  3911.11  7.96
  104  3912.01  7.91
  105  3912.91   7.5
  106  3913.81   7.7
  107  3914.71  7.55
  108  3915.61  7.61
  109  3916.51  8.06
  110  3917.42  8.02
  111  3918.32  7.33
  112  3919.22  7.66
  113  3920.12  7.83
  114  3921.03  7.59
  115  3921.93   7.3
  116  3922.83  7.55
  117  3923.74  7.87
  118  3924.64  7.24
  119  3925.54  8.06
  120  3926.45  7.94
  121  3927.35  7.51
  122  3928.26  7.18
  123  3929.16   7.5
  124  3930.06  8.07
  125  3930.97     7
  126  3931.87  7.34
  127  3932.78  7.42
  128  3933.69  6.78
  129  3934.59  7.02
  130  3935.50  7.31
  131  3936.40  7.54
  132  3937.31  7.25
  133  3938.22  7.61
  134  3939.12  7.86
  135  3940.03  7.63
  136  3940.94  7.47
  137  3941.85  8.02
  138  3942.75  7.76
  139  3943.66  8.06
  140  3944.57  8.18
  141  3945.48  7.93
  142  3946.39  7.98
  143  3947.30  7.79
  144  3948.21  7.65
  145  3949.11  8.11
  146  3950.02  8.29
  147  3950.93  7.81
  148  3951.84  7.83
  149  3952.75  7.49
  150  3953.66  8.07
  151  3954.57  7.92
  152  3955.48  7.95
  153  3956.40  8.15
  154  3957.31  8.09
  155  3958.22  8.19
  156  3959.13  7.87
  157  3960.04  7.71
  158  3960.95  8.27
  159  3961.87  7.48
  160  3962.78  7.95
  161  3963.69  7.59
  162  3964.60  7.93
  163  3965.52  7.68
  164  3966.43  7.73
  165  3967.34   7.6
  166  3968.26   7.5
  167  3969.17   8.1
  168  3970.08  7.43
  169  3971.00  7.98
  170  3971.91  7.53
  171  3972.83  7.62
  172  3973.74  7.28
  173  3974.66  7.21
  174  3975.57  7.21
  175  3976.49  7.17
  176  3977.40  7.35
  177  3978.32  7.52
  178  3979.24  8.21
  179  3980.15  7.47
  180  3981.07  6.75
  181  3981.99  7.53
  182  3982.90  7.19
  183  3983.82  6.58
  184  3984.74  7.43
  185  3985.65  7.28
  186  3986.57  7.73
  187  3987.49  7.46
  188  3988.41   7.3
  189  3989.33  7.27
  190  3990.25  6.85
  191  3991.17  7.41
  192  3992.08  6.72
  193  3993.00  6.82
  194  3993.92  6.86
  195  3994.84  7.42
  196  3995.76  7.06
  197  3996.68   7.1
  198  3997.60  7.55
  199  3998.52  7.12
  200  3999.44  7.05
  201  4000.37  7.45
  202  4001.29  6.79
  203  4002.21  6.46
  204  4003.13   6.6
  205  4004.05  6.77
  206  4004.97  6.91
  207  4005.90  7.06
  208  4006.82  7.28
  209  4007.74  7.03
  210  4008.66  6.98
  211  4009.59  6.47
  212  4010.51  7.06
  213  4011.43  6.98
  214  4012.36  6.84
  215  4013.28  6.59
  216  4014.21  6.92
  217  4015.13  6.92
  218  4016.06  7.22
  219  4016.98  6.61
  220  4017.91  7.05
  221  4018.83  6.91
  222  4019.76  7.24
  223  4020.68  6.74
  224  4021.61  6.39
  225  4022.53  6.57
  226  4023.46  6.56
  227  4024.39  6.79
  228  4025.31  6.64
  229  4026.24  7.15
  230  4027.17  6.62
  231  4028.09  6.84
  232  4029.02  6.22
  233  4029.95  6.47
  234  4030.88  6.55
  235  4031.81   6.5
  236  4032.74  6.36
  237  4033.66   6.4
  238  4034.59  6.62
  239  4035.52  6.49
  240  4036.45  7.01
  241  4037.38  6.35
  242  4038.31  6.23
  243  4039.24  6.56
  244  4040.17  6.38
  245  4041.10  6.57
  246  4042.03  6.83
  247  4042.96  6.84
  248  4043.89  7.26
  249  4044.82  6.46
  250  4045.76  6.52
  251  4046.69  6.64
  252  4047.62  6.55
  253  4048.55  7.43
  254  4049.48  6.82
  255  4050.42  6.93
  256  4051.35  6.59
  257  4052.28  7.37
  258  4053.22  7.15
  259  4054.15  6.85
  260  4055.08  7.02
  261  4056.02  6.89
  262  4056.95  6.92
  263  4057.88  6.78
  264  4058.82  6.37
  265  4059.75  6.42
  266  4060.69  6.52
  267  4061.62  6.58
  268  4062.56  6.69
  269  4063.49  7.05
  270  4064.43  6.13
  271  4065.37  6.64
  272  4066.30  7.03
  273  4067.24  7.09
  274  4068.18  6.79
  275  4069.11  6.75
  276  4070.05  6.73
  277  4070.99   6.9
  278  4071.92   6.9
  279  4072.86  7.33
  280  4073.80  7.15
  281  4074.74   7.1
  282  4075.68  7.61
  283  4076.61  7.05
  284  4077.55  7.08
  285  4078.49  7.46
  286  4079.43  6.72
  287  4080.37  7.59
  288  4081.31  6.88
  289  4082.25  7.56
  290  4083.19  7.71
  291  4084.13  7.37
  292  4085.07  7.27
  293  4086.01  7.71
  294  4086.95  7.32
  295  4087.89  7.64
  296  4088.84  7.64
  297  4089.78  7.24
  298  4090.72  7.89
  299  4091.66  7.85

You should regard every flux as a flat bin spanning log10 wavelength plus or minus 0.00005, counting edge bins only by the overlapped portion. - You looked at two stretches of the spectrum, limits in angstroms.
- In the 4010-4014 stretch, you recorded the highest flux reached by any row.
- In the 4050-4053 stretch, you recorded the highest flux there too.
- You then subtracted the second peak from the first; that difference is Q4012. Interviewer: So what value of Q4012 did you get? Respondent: -0.3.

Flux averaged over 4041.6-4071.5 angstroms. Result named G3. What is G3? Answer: 6.80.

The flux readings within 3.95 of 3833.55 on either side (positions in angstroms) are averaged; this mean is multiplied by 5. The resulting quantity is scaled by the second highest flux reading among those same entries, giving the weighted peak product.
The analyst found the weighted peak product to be 351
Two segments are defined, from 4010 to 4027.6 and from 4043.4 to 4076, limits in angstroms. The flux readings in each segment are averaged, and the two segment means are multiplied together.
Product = 47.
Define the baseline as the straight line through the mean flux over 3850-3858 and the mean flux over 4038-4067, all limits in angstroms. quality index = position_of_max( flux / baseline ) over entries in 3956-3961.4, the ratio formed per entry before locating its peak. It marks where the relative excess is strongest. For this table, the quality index 3960.95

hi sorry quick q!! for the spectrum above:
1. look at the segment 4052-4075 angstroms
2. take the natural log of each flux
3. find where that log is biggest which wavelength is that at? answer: 4052.28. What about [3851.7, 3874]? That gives 3868.12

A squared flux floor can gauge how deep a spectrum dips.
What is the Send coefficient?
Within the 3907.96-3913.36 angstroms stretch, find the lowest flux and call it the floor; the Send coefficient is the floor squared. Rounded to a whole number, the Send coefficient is 56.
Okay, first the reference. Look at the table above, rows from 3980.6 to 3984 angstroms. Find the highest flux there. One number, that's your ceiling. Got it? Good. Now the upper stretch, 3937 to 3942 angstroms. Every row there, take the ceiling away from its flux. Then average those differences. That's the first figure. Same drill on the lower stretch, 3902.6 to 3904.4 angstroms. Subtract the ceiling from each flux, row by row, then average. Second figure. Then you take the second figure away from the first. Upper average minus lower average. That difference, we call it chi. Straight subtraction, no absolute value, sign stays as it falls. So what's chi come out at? -0.3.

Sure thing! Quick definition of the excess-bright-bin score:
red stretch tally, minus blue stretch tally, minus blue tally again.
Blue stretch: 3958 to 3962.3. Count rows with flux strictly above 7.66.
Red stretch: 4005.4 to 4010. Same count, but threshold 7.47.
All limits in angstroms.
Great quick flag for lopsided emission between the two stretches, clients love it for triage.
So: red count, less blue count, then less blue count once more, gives -8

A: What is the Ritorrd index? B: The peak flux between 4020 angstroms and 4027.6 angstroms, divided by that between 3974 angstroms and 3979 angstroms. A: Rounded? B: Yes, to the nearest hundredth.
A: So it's 0.95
